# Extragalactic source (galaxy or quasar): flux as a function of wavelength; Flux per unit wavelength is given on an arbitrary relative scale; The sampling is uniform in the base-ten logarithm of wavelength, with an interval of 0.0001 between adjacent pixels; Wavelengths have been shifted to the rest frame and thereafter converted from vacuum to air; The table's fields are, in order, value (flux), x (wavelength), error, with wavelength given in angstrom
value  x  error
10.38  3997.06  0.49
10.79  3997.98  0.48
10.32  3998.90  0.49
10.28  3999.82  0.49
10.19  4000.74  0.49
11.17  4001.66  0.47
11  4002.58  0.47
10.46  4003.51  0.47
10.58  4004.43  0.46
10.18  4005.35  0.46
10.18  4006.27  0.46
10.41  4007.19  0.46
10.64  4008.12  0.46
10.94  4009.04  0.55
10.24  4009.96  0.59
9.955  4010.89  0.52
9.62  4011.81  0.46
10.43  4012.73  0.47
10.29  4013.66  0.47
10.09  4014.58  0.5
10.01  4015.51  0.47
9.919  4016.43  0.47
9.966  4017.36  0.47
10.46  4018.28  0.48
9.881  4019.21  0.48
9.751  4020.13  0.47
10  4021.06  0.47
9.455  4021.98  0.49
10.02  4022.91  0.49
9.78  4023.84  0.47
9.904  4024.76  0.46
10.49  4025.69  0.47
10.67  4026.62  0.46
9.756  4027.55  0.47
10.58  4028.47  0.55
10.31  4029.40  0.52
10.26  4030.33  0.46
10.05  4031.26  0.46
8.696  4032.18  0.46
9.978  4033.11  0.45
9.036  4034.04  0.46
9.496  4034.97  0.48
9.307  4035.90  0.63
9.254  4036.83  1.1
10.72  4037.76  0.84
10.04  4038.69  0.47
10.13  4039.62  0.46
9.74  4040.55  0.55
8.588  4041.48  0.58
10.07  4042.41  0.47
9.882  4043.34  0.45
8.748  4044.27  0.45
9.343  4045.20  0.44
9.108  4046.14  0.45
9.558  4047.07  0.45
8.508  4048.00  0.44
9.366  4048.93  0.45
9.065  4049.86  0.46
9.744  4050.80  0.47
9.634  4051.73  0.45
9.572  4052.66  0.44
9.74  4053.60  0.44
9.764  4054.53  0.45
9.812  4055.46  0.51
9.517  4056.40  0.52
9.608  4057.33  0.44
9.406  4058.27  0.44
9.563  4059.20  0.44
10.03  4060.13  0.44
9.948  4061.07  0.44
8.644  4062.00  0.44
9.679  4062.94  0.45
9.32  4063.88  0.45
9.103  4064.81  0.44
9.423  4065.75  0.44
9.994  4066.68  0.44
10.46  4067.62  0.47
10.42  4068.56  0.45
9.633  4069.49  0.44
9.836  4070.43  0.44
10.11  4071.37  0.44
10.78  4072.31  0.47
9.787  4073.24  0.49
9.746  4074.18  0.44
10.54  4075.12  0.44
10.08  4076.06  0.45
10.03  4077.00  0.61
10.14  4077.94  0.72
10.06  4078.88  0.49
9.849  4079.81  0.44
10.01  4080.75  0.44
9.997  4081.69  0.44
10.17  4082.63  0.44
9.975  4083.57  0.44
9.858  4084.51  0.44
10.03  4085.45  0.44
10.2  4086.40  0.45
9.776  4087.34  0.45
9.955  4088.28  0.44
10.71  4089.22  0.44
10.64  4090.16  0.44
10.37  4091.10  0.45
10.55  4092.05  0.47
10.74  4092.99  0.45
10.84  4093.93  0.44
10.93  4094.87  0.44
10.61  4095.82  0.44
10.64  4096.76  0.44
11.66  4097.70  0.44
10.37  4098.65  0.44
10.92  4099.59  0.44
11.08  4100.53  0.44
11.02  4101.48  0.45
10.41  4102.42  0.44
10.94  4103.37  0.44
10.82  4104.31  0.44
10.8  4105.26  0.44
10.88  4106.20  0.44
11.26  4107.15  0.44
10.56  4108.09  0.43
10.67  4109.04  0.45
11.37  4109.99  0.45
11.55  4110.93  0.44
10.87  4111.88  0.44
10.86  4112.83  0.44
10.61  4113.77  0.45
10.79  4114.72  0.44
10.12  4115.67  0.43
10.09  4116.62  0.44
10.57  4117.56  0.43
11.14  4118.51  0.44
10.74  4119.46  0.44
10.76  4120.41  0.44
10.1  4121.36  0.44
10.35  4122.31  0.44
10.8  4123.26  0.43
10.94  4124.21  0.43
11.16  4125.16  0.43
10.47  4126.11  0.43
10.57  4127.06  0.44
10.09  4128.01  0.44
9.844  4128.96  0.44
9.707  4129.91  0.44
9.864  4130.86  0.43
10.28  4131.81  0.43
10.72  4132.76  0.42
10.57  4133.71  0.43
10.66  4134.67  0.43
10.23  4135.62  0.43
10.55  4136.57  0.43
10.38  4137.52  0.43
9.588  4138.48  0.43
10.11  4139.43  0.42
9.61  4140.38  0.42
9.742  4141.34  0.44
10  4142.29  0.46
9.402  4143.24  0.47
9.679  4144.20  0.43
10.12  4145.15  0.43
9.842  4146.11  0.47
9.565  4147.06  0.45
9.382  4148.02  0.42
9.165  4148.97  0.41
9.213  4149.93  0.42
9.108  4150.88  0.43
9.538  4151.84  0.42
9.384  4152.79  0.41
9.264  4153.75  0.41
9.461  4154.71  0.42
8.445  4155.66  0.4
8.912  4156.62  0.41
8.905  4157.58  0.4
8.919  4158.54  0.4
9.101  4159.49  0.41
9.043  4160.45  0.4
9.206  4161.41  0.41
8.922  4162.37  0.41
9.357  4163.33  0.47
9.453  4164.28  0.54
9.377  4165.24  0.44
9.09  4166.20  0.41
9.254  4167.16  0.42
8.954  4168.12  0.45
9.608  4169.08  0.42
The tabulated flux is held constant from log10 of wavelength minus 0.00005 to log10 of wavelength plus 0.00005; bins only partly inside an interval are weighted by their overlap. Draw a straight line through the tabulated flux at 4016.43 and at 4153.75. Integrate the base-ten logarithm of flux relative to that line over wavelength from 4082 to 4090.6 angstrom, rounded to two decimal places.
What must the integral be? 0.21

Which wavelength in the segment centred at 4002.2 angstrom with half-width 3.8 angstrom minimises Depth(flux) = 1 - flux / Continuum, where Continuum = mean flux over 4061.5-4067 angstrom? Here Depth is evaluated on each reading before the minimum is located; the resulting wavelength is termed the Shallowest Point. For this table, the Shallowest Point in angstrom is 4001.66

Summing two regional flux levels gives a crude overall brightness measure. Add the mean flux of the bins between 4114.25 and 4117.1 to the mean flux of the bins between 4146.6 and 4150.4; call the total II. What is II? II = 19.7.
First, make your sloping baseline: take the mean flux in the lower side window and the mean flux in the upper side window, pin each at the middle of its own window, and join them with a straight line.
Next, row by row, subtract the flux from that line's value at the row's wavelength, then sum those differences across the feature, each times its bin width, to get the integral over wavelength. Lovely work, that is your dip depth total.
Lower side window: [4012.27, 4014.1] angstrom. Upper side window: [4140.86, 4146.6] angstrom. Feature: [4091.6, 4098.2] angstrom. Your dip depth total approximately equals -5.6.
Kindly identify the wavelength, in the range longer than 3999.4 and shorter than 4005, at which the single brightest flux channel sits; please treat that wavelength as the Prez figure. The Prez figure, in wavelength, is 4001.66 angstrom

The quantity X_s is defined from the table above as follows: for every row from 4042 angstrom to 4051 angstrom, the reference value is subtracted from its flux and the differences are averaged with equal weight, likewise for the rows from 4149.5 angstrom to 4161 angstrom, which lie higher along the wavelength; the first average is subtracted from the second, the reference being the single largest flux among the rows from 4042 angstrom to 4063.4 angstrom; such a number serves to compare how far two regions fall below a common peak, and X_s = -0.2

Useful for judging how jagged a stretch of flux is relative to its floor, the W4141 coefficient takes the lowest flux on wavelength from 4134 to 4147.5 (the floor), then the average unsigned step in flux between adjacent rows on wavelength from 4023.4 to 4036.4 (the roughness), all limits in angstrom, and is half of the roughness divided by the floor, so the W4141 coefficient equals 0.030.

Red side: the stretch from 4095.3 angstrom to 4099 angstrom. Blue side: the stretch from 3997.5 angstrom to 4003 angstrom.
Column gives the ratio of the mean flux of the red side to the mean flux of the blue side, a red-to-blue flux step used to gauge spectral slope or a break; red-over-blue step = 1.02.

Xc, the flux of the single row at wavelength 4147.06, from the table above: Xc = 9.565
